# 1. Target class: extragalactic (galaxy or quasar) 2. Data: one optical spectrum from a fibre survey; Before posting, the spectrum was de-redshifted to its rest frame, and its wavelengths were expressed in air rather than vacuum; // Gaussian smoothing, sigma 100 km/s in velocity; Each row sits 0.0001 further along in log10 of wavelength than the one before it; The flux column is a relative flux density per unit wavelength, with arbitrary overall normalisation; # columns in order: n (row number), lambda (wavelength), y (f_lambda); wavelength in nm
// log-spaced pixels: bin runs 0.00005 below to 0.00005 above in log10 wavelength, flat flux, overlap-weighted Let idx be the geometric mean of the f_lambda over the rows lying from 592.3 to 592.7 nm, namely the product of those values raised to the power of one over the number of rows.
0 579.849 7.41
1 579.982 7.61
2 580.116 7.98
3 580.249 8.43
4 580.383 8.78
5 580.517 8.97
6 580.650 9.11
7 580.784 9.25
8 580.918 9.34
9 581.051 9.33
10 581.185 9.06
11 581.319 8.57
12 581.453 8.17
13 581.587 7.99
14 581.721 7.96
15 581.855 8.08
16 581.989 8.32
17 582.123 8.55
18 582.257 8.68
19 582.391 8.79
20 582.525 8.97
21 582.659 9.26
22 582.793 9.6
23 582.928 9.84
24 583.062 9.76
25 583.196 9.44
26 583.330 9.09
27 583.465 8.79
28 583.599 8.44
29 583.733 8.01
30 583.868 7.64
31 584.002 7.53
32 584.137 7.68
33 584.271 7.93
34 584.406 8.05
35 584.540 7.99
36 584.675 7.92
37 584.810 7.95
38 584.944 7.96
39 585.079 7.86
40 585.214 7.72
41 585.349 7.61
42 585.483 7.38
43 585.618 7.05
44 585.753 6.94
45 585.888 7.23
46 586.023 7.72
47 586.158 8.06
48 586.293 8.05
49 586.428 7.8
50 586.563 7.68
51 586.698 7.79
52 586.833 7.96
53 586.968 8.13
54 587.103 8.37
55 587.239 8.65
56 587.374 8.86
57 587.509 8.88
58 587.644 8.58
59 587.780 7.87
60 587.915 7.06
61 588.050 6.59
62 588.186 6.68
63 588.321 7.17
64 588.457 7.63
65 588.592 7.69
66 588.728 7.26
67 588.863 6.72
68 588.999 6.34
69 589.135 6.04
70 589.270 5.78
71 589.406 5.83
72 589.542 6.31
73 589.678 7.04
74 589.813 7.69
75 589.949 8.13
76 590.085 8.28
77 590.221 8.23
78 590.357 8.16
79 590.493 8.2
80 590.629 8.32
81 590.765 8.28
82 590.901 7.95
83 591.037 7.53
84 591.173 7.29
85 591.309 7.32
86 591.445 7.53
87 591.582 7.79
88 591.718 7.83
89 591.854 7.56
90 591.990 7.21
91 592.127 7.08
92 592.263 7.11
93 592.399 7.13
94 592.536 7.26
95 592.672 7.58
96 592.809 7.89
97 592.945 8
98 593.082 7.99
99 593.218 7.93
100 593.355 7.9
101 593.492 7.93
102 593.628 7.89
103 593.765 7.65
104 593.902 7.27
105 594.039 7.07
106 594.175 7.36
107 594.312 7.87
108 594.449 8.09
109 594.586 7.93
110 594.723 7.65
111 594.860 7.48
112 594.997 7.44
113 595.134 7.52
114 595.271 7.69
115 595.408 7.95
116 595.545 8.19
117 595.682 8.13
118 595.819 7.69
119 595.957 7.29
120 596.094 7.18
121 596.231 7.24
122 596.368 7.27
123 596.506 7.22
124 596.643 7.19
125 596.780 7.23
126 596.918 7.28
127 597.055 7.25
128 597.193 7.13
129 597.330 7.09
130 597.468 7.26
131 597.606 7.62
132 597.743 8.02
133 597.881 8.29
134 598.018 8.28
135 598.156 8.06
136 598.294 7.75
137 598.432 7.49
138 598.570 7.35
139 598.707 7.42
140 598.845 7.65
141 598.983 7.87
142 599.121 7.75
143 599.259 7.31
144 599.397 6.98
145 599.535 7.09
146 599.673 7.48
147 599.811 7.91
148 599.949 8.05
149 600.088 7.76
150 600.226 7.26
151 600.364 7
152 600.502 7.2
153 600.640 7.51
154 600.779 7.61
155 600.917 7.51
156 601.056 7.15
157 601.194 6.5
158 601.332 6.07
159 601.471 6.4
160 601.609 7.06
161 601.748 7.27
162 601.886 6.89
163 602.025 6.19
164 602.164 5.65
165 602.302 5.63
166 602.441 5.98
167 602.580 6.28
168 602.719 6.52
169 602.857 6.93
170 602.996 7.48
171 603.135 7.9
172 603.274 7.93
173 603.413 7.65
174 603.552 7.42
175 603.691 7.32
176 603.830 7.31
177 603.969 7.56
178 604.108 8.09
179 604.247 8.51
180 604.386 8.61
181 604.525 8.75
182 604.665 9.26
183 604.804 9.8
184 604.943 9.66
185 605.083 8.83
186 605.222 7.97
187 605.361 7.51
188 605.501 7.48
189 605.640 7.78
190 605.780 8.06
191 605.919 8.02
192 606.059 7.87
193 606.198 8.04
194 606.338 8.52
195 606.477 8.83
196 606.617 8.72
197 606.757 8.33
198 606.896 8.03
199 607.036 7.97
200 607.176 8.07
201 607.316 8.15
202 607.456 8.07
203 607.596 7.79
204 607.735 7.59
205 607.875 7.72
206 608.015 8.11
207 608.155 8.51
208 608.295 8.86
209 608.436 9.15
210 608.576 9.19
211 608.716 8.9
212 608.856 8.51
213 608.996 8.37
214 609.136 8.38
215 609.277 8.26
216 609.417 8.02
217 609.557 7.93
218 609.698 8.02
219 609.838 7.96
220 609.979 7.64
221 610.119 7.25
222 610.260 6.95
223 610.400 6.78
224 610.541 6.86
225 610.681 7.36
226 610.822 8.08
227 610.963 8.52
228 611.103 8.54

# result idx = 7.3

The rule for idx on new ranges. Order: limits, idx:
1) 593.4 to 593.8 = 7.8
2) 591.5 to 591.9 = 7.7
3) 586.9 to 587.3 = 8.4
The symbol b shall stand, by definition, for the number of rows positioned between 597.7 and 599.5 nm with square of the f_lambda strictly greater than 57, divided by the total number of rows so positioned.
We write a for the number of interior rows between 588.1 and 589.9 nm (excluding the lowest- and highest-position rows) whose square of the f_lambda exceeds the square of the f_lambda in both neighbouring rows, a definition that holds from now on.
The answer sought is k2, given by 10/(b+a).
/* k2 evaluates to 6.2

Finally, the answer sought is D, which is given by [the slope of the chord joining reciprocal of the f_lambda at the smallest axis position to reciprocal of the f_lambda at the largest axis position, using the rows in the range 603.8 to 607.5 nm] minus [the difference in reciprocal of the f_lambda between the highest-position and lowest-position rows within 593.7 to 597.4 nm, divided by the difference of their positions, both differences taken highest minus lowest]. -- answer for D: -0.0064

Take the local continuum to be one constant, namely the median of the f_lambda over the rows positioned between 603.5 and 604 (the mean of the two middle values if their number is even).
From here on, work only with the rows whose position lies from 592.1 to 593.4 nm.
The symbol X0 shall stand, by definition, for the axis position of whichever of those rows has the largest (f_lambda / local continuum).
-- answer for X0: 592.945 nm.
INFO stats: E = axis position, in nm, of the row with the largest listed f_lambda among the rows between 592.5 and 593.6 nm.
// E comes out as 592.945 nm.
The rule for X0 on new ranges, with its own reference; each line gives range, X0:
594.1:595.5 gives 594.449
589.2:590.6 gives 590.085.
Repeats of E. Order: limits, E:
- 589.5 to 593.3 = 590.629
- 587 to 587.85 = 587.509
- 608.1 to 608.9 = 608.576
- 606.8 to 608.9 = 608.576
